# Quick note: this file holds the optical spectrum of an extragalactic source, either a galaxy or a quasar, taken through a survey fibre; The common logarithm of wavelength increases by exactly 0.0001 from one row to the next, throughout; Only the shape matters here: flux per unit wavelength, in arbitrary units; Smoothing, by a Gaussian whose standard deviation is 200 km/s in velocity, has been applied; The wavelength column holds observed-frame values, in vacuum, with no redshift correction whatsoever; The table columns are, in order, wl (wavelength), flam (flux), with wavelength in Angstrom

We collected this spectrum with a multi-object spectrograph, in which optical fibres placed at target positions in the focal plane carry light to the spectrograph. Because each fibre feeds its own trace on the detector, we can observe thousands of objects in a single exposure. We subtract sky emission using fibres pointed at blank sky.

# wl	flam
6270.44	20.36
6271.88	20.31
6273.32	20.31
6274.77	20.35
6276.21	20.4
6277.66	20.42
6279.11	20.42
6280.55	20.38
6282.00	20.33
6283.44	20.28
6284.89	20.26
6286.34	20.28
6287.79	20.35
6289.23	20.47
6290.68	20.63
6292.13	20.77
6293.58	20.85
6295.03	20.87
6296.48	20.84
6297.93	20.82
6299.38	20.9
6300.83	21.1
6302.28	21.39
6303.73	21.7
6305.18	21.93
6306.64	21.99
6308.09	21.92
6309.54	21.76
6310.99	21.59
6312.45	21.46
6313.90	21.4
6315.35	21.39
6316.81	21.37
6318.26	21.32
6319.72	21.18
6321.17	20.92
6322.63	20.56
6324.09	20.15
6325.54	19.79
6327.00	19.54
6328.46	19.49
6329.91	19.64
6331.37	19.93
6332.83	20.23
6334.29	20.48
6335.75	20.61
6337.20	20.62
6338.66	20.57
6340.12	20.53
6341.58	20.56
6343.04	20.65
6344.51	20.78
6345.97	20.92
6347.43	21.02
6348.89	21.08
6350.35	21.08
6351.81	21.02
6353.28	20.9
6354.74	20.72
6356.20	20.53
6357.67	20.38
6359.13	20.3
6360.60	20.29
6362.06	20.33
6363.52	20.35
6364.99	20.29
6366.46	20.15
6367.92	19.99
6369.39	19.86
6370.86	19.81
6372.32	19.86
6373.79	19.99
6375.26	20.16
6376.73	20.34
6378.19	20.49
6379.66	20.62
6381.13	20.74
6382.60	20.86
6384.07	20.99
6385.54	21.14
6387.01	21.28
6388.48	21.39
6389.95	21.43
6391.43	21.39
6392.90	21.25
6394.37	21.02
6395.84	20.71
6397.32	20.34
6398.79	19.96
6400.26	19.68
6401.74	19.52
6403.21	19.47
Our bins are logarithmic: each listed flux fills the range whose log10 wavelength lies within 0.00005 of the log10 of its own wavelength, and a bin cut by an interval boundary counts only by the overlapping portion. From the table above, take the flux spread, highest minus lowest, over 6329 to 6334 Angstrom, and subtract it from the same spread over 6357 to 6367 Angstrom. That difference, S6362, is -0.36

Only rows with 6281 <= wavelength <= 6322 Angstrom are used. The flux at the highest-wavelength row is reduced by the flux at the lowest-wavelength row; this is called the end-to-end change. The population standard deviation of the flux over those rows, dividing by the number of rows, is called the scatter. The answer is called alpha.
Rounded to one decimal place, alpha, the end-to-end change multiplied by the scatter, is 0.3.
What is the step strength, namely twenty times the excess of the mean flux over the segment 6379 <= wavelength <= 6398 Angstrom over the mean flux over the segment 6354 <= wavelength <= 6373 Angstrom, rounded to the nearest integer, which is 16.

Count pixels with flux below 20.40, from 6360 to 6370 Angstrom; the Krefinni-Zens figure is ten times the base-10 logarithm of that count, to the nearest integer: 8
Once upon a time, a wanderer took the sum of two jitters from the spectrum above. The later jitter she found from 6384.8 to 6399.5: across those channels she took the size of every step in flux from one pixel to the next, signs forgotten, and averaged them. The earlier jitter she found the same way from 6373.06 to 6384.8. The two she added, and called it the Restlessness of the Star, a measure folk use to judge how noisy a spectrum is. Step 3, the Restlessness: 0.34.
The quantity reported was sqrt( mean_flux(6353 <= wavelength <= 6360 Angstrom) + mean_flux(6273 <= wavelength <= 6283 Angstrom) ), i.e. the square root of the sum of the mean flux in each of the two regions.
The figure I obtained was 6.40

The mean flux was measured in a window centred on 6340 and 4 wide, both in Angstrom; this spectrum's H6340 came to 20.55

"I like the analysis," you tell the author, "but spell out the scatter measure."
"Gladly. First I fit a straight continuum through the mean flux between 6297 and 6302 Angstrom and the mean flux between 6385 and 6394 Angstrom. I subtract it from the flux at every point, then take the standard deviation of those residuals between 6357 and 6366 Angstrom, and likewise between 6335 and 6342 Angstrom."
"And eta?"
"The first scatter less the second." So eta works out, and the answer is 0.00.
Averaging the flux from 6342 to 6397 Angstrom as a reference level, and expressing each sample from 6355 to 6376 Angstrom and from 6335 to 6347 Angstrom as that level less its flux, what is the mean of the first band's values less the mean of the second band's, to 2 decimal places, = 0.49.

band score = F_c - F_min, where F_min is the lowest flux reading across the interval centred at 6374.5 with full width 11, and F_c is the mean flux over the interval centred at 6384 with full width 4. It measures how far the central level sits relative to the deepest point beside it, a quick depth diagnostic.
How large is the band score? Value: 1.2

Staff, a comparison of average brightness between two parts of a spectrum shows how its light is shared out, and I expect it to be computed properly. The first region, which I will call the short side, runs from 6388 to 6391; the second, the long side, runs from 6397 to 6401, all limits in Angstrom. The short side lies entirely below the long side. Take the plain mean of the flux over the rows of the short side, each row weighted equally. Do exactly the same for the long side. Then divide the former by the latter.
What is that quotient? 1.07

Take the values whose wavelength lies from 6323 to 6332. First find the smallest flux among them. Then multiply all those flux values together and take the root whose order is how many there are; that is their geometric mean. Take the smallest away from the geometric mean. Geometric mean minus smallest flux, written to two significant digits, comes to 0.27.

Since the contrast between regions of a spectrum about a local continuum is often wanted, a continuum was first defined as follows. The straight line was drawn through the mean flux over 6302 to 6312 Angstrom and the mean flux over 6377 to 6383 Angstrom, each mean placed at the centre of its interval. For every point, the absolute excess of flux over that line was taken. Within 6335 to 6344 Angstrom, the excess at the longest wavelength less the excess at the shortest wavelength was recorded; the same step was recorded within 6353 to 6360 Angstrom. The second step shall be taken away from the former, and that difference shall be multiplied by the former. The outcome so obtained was 0.1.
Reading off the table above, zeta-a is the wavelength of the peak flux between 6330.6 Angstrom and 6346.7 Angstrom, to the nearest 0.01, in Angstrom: 6345.97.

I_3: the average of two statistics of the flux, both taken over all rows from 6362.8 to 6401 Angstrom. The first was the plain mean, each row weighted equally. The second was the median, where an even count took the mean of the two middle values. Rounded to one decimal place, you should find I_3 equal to 20.5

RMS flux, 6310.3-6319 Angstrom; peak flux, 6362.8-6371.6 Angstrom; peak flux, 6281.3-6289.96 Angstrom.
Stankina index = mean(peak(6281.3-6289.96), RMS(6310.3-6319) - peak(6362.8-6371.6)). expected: 10.77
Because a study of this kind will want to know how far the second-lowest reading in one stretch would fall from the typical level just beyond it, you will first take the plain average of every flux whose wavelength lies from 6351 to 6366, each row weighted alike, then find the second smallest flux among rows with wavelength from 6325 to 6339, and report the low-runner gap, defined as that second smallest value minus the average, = -1.0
